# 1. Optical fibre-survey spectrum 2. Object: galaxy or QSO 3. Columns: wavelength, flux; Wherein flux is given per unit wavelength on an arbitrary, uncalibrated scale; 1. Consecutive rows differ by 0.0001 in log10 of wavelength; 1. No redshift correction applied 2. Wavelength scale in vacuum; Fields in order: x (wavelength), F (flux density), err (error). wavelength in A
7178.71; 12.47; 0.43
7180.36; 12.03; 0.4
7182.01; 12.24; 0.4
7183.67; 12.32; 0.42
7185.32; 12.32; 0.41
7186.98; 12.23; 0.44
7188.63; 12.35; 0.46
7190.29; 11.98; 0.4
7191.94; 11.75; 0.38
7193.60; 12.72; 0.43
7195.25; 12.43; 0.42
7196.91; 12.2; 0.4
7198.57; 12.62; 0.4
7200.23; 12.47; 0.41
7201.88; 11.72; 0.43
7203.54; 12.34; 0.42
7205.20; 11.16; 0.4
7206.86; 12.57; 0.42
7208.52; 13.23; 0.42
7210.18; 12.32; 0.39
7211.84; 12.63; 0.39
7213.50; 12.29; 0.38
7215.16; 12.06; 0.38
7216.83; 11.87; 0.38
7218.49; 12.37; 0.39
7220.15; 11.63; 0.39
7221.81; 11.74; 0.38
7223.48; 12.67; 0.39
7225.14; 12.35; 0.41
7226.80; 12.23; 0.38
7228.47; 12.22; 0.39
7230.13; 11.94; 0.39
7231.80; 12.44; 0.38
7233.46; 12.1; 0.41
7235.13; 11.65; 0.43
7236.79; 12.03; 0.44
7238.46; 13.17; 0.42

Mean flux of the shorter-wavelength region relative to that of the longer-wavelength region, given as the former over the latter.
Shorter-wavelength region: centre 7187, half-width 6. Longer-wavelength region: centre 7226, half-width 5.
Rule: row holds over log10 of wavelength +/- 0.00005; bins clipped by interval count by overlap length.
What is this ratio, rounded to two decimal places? 1.00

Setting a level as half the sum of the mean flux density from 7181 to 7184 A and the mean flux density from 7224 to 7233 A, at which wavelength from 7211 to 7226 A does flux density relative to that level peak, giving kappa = 7223.48 A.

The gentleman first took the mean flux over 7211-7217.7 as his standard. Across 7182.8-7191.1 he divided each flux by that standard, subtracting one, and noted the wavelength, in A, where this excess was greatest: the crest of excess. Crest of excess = 7188.63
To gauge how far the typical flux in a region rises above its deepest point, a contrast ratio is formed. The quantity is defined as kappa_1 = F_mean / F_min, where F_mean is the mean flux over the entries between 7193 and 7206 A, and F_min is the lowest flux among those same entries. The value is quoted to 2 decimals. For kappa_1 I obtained 1.09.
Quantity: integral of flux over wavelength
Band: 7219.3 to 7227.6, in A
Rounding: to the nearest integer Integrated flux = 101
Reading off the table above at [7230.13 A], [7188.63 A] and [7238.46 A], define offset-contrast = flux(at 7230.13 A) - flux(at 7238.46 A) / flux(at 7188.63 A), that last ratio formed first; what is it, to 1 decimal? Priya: 10.9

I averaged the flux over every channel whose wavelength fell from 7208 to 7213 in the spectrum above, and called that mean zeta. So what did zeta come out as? 12.7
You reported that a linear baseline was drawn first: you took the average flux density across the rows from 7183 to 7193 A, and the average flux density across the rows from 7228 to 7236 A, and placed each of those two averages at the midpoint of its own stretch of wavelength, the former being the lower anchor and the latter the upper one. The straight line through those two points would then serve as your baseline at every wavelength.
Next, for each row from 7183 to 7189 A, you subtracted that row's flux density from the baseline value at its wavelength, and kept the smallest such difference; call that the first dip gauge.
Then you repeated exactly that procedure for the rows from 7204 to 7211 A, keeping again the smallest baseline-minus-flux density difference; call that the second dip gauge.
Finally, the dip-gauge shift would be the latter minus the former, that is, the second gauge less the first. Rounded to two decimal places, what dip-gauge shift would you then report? -0.92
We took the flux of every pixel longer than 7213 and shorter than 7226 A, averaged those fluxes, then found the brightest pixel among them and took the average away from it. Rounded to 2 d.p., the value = 0.55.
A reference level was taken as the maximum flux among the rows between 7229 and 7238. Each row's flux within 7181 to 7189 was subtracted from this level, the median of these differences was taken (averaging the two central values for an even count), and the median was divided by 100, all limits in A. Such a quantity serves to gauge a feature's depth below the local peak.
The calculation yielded 0.0012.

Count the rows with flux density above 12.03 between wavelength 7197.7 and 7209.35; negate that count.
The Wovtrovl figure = -5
